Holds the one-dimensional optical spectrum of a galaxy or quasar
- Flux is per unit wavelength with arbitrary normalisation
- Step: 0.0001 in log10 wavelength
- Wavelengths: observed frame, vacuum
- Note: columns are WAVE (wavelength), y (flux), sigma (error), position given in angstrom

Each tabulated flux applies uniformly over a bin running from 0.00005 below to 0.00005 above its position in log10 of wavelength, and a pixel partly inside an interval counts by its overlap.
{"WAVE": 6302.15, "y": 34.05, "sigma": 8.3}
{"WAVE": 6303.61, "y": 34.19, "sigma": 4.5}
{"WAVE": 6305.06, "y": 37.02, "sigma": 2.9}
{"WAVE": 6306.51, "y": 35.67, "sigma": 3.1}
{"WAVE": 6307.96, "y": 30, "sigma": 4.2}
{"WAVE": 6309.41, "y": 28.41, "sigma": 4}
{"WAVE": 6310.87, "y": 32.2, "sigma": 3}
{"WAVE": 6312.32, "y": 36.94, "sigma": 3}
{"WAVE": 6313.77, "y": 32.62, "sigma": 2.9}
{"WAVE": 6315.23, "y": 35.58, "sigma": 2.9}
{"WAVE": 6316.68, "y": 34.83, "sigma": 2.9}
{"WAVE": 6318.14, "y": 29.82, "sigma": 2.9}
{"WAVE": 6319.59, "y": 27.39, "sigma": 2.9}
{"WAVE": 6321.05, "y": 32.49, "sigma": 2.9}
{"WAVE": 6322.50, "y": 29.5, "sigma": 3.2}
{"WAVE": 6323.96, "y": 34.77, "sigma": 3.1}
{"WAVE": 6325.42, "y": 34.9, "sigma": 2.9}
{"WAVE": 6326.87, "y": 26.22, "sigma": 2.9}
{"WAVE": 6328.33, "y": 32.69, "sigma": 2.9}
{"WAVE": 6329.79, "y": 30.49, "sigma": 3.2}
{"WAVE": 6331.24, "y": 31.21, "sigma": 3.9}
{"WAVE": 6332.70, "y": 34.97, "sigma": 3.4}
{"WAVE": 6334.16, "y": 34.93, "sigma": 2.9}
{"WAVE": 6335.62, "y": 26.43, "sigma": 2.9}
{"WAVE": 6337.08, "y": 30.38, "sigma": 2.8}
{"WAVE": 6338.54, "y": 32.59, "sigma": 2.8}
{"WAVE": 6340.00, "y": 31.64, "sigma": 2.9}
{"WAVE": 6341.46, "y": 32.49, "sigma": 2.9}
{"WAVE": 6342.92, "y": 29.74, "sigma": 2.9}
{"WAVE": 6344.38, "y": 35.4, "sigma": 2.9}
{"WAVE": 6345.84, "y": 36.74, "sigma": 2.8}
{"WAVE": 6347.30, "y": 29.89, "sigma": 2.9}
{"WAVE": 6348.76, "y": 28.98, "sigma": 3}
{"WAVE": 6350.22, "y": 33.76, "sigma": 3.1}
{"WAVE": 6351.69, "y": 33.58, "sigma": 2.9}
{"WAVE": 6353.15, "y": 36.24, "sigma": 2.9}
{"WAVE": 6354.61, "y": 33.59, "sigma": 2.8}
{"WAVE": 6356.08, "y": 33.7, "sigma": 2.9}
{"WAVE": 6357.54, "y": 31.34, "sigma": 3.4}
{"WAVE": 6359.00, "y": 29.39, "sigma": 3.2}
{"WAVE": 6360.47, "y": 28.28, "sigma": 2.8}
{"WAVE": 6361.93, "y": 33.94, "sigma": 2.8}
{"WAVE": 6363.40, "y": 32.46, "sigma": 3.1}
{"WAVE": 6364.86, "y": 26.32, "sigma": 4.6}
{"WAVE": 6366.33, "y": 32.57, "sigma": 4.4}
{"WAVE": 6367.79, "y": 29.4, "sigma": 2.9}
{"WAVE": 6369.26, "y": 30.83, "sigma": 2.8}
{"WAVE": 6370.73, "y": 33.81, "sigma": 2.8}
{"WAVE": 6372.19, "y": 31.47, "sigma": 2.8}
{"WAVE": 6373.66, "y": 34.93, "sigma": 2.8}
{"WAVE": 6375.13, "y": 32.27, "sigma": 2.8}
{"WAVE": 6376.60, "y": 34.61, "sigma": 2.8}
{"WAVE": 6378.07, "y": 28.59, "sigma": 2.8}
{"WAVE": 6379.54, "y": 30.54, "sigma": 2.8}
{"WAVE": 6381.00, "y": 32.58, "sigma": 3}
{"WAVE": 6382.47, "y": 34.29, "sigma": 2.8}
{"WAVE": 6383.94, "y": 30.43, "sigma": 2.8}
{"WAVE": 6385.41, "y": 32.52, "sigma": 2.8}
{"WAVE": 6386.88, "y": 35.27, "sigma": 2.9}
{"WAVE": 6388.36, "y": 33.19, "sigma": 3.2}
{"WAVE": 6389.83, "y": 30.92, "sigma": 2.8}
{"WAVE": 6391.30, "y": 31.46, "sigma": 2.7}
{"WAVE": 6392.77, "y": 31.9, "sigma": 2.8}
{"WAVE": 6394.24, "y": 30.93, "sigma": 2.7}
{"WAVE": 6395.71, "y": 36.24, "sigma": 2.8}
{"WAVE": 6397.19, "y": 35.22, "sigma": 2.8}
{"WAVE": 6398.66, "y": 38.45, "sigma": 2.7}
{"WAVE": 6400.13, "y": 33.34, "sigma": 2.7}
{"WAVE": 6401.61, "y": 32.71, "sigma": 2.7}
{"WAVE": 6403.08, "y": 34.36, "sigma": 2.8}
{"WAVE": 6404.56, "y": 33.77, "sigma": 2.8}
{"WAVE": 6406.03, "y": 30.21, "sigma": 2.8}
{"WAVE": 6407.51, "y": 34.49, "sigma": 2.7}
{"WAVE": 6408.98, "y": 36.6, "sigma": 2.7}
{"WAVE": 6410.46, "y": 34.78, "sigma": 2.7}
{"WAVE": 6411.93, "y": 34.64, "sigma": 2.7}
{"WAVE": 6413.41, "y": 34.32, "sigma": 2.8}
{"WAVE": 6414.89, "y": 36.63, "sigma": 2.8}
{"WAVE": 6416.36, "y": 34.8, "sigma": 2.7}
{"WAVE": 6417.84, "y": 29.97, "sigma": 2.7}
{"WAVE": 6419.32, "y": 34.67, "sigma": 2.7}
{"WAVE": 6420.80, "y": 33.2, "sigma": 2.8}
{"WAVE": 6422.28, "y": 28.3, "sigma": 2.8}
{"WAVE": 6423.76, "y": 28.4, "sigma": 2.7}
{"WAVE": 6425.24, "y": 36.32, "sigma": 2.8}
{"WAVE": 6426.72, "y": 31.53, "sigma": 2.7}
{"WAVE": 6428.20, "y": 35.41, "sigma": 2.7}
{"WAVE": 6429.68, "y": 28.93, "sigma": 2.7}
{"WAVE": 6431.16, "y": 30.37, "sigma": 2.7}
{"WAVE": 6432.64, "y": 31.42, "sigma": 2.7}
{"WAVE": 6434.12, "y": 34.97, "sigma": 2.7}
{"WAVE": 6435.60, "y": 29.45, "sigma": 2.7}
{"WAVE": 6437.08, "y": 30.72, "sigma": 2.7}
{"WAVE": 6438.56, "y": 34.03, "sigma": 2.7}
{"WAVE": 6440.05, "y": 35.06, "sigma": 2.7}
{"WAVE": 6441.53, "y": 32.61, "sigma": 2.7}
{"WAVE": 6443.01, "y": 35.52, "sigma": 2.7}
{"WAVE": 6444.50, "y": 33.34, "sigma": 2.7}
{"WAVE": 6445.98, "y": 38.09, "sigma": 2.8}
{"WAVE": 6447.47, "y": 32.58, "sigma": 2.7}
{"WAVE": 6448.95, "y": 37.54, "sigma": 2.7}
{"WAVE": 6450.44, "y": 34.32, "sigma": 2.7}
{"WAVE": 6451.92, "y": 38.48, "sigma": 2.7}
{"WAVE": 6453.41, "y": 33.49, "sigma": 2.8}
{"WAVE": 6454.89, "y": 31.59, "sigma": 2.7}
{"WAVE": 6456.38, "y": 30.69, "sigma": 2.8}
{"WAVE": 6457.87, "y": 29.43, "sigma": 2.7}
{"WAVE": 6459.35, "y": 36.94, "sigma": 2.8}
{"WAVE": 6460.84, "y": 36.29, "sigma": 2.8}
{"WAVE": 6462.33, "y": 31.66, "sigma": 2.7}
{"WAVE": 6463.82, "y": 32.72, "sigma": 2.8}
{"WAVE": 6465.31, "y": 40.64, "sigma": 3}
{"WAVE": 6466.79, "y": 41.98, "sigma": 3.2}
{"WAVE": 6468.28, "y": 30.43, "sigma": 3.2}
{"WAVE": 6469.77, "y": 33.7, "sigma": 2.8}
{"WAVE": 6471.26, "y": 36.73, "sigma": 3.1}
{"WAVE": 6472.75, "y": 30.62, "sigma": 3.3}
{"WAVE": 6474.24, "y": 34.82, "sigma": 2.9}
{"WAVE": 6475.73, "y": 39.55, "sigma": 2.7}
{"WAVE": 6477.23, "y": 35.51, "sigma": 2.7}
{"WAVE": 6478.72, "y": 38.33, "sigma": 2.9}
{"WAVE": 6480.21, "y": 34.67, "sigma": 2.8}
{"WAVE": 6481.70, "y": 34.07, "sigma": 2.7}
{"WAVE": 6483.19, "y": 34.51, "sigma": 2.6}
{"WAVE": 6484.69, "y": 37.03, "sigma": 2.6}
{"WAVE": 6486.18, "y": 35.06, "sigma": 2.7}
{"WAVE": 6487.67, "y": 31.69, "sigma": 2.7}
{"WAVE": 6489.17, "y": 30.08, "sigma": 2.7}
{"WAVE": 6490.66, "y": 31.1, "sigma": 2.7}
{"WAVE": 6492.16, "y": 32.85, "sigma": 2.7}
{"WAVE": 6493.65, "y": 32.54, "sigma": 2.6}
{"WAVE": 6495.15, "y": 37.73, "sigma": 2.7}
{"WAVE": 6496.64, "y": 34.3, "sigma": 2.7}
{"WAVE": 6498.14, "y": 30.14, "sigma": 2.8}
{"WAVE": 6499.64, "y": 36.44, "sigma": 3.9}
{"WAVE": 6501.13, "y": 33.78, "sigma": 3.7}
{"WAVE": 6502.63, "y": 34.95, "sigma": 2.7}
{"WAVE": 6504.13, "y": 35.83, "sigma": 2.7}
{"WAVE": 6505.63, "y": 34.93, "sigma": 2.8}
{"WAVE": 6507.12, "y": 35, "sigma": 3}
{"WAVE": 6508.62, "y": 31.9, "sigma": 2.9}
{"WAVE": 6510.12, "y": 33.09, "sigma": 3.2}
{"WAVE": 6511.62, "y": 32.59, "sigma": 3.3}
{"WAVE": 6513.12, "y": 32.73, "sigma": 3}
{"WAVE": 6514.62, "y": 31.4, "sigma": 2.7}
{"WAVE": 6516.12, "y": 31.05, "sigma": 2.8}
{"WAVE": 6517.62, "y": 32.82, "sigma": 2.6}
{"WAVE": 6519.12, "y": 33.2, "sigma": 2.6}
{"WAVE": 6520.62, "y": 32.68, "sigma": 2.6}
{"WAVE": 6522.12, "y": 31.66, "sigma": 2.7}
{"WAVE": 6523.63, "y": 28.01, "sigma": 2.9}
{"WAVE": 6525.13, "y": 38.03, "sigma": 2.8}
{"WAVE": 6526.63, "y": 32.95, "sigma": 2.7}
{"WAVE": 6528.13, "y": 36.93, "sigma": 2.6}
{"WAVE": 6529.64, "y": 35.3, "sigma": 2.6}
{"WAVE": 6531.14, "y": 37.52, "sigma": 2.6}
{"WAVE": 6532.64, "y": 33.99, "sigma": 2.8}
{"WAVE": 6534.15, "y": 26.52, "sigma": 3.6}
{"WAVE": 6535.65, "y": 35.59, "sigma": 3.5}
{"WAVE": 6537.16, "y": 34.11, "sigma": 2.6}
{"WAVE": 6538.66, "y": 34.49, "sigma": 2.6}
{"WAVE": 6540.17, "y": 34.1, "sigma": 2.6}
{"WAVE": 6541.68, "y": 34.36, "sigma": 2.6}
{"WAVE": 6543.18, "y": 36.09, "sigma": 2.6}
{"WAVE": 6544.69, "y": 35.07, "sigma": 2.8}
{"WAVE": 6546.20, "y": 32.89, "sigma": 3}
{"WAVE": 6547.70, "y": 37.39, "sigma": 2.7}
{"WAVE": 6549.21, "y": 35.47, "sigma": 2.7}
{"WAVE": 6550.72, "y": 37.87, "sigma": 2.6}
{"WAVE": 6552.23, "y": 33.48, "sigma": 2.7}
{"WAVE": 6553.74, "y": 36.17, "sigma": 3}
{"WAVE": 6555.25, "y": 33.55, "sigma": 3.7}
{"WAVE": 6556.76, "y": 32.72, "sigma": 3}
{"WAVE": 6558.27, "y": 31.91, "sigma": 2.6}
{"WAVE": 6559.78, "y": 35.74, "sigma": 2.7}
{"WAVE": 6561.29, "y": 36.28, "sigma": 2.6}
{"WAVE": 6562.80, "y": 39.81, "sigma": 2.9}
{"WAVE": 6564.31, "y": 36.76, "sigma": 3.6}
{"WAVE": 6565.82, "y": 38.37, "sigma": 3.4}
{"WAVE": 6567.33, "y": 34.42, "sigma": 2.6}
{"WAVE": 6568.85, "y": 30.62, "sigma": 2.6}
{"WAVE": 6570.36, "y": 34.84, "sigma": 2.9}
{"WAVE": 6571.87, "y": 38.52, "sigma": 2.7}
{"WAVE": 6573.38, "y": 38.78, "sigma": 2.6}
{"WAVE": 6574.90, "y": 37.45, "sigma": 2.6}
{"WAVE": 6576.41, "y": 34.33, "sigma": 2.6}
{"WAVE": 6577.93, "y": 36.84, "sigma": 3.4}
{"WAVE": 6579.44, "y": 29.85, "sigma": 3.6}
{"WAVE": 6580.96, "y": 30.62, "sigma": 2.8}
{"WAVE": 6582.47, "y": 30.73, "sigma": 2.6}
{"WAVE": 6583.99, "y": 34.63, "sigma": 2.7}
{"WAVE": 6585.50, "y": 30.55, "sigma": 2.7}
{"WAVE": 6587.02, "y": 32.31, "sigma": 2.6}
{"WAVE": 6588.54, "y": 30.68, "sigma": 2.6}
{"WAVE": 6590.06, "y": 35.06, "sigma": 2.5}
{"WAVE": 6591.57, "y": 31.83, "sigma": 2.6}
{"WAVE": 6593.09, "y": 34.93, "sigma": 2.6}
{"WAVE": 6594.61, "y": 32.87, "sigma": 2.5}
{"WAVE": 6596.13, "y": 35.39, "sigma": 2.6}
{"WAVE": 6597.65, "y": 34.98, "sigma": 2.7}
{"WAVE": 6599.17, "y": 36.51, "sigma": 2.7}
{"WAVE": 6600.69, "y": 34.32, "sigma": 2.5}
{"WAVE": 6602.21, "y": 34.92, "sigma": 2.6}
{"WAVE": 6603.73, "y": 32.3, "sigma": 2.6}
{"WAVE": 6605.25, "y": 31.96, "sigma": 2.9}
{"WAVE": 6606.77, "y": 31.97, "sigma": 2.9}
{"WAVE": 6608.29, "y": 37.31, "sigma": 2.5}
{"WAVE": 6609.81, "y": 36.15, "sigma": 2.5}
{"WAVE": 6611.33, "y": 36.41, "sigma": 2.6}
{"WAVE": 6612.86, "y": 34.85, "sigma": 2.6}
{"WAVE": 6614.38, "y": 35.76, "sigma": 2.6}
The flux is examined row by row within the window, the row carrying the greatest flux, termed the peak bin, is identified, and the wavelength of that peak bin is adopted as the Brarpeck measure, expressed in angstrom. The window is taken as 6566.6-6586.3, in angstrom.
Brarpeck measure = 6573.38 angstrom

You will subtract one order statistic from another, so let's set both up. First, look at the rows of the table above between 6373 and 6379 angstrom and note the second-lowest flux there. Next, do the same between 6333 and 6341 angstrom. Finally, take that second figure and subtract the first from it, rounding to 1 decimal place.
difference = -1.9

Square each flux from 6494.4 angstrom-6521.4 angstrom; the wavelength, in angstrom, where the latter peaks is 6495.15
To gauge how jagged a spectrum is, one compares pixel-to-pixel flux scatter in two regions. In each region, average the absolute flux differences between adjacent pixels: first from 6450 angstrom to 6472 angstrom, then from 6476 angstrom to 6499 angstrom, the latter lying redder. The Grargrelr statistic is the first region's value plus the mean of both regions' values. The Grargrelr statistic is 7.0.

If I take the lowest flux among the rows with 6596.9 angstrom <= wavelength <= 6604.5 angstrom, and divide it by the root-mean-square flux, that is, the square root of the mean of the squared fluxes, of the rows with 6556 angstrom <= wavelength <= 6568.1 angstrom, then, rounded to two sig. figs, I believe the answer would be 0.90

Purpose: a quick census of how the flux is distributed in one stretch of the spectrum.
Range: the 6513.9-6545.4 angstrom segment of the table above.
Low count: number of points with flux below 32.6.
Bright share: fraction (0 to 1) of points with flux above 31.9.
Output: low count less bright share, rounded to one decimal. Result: 4.2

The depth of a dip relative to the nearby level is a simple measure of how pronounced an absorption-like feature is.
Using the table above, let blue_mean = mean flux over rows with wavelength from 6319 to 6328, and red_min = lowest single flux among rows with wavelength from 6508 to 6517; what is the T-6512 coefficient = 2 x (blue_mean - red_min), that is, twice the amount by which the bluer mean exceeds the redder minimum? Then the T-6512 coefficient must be 0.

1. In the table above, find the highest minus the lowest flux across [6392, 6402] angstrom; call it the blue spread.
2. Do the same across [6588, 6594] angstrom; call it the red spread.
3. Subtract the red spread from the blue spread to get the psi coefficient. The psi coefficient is 3.1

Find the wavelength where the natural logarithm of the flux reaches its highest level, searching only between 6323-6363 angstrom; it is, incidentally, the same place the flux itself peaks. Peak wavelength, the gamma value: 6345.84 angstrom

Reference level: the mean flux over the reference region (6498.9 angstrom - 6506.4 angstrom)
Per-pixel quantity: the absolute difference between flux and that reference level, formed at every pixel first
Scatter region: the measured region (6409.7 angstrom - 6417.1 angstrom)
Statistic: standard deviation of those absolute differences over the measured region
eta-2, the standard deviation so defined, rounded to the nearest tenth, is 0.4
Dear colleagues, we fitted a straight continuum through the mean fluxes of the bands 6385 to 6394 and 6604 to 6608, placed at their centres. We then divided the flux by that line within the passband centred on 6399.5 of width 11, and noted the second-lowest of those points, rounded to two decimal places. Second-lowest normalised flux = 1.01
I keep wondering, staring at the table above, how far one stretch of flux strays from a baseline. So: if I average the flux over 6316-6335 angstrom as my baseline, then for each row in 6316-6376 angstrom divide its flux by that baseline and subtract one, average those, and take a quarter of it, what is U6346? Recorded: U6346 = 0.000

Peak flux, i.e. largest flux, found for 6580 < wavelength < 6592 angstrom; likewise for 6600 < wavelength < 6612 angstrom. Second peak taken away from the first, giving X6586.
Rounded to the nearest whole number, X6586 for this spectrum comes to -2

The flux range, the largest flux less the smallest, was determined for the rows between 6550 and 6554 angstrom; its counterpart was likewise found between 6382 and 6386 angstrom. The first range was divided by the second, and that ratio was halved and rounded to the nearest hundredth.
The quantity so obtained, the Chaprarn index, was 0.57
